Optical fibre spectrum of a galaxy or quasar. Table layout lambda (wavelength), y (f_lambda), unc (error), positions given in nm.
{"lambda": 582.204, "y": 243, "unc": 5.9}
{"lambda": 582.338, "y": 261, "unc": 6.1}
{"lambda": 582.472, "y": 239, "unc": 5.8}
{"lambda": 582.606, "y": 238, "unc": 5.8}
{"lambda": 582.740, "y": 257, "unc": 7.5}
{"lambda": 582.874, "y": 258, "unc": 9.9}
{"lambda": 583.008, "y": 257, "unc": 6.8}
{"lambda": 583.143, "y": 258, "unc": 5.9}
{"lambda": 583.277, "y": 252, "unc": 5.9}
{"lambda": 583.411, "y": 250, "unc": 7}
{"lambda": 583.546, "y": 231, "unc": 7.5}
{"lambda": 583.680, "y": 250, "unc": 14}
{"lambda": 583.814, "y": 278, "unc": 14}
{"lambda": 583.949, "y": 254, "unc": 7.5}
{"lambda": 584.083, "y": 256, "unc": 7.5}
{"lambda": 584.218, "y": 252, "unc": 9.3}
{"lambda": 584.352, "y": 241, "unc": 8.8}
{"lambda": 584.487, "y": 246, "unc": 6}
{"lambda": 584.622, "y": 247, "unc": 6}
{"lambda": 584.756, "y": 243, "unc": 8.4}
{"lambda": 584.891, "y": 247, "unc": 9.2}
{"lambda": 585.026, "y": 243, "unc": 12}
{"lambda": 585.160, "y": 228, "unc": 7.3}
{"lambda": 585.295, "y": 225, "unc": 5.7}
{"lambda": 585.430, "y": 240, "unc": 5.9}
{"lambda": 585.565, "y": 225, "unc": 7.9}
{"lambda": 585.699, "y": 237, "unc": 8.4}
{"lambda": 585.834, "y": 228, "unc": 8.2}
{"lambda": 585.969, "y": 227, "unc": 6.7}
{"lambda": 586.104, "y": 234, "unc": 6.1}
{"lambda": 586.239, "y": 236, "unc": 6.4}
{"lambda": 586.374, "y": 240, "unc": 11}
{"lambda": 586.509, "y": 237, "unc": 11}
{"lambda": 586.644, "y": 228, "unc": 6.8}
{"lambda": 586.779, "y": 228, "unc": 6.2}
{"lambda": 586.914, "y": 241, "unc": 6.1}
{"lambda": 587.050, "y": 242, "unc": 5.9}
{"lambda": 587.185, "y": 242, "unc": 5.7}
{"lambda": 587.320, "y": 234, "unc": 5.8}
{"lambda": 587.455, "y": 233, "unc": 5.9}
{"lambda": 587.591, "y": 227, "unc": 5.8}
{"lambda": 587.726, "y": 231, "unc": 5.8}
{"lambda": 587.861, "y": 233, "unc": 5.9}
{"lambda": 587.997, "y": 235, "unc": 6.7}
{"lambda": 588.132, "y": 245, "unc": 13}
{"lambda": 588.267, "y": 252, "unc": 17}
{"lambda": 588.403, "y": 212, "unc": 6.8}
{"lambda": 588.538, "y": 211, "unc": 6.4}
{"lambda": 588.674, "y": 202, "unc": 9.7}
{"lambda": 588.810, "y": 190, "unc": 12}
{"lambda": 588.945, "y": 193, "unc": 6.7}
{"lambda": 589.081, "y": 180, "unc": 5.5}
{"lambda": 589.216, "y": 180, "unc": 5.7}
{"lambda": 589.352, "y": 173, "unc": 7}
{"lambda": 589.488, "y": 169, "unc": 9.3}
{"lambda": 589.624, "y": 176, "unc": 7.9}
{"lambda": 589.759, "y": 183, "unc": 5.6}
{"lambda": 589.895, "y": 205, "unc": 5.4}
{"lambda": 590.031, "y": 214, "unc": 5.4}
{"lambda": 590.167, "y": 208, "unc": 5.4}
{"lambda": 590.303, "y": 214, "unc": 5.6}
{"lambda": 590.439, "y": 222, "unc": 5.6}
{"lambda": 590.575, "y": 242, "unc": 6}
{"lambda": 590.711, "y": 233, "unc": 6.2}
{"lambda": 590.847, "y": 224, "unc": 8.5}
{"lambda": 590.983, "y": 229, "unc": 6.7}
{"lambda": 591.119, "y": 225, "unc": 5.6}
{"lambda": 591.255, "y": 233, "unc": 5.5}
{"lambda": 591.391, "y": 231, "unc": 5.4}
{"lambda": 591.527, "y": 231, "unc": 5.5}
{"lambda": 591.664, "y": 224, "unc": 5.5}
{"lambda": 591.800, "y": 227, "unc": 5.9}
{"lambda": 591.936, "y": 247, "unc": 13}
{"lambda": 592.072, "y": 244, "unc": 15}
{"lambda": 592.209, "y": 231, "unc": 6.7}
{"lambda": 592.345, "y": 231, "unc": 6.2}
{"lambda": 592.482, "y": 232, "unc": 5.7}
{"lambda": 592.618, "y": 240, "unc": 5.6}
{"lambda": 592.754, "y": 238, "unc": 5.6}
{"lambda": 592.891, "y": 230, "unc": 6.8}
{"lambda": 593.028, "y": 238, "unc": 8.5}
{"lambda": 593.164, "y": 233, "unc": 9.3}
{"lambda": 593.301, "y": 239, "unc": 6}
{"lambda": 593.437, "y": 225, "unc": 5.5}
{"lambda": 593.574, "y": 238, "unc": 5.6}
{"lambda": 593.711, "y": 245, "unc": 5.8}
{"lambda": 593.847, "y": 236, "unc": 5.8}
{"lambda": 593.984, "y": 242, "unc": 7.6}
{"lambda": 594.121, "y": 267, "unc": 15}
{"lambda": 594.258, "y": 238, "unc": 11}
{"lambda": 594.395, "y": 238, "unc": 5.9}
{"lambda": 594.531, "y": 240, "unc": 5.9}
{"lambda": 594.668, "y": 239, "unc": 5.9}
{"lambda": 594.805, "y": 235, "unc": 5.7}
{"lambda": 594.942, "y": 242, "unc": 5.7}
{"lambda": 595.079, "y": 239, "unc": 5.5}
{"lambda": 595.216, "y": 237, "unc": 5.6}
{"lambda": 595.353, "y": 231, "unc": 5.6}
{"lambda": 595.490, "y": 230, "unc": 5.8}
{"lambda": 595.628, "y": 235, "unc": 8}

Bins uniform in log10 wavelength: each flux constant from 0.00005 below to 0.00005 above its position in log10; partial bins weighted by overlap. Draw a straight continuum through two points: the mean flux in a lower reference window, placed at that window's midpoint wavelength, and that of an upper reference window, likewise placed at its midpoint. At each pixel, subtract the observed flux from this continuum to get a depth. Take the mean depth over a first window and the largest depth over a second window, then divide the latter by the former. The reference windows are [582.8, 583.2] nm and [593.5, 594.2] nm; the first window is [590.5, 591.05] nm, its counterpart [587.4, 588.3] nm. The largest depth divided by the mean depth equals 1.5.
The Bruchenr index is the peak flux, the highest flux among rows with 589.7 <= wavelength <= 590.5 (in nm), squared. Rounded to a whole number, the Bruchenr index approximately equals 49284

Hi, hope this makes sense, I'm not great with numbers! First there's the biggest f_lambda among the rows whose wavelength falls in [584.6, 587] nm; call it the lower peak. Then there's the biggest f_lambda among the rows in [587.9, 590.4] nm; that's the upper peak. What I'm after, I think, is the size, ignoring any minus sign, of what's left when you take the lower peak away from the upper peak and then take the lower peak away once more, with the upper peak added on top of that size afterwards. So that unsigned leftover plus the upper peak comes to 494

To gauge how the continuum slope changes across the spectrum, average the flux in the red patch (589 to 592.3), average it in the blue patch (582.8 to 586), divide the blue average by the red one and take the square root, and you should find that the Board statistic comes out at 1.07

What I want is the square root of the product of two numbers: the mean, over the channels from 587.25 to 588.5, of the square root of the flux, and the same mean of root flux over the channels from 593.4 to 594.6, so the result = 15.40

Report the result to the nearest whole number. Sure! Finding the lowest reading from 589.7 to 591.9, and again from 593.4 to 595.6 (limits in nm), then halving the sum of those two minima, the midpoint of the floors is 204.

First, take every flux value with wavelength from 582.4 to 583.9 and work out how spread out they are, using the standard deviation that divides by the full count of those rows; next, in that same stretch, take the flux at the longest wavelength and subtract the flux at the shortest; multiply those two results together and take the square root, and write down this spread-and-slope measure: 22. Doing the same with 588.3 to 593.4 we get 24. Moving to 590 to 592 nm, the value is 18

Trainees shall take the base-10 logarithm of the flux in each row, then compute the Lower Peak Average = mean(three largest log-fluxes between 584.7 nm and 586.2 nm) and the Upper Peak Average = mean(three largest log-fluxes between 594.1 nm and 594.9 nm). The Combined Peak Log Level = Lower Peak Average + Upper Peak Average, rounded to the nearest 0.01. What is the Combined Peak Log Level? 4.78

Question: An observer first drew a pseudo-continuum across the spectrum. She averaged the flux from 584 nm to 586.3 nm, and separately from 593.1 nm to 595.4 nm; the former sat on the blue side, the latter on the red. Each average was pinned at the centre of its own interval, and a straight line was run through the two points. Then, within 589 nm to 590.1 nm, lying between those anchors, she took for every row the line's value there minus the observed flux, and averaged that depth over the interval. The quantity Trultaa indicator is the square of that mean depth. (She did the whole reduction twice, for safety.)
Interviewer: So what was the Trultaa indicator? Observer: 2893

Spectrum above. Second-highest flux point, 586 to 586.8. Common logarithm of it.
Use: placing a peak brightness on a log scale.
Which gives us 2.37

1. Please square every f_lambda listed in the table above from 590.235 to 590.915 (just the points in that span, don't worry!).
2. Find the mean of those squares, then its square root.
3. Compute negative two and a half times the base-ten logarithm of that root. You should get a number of -5.89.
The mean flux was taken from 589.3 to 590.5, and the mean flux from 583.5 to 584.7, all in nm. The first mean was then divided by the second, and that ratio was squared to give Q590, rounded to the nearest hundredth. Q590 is 0.61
